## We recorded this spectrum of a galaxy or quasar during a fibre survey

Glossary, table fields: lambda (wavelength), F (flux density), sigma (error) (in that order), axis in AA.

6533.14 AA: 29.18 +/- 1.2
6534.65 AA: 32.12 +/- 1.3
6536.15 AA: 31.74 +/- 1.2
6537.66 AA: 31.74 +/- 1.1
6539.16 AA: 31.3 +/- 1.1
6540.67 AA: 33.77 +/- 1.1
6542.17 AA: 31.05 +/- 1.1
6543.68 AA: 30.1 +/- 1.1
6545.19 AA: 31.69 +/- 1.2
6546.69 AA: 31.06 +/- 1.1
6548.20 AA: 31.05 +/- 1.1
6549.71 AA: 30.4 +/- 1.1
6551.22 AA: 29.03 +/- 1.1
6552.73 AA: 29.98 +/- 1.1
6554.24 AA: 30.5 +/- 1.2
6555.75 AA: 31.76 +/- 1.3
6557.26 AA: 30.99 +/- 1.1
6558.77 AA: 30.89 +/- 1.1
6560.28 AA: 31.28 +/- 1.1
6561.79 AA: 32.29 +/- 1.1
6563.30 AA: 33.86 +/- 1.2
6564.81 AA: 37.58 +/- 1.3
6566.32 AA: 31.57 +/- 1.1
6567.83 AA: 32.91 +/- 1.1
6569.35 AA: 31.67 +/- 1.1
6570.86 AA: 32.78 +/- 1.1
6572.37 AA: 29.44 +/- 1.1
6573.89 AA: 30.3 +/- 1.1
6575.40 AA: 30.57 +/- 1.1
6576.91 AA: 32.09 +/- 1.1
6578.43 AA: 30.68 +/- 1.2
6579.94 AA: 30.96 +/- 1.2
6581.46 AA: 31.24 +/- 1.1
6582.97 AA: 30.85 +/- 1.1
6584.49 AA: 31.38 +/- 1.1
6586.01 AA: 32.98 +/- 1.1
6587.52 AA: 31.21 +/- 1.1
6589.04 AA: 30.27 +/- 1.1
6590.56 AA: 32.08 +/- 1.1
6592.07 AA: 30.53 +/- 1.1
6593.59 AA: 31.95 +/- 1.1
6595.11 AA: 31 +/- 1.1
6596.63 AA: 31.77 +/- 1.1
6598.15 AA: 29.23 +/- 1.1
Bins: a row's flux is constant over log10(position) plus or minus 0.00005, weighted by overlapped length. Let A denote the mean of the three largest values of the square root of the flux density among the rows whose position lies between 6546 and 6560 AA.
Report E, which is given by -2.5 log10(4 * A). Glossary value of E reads -3.37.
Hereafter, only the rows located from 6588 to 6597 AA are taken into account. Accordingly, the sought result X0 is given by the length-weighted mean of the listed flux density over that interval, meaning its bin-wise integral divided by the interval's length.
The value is 31.2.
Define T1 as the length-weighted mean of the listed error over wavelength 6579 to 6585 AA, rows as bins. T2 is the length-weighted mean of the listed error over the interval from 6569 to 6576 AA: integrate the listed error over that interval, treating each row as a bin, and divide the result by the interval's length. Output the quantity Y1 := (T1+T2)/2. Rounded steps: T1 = 1.13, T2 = 1.10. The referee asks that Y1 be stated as 1.11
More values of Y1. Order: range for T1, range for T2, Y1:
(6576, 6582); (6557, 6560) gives 1.13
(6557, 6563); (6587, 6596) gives 1.10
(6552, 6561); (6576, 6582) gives 1.15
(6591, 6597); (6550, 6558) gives 1.13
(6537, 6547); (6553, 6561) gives 1.14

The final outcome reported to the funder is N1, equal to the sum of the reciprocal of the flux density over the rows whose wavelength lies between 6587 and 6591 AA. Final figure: 0.10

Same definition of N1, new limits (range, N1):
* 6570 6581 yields 0.23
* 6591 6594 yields 0.06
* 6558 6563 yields 0.10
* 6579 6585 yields 0.13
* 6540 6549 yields 0.19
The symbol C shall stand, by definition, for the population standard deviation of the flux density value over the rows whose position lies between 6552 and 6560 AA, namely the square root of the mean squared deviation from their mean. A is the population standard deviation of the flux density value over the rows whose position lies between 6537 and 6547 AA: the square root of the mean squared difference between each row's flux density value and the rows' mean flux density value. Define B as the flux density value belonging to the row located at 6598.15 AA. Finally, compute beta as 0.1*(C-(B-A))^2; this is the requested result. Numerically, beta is 76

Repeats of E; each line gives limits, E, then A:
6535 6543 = -3.39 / 5.69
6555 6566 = -3.43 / 5.88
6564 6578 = -3.43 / 5.86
